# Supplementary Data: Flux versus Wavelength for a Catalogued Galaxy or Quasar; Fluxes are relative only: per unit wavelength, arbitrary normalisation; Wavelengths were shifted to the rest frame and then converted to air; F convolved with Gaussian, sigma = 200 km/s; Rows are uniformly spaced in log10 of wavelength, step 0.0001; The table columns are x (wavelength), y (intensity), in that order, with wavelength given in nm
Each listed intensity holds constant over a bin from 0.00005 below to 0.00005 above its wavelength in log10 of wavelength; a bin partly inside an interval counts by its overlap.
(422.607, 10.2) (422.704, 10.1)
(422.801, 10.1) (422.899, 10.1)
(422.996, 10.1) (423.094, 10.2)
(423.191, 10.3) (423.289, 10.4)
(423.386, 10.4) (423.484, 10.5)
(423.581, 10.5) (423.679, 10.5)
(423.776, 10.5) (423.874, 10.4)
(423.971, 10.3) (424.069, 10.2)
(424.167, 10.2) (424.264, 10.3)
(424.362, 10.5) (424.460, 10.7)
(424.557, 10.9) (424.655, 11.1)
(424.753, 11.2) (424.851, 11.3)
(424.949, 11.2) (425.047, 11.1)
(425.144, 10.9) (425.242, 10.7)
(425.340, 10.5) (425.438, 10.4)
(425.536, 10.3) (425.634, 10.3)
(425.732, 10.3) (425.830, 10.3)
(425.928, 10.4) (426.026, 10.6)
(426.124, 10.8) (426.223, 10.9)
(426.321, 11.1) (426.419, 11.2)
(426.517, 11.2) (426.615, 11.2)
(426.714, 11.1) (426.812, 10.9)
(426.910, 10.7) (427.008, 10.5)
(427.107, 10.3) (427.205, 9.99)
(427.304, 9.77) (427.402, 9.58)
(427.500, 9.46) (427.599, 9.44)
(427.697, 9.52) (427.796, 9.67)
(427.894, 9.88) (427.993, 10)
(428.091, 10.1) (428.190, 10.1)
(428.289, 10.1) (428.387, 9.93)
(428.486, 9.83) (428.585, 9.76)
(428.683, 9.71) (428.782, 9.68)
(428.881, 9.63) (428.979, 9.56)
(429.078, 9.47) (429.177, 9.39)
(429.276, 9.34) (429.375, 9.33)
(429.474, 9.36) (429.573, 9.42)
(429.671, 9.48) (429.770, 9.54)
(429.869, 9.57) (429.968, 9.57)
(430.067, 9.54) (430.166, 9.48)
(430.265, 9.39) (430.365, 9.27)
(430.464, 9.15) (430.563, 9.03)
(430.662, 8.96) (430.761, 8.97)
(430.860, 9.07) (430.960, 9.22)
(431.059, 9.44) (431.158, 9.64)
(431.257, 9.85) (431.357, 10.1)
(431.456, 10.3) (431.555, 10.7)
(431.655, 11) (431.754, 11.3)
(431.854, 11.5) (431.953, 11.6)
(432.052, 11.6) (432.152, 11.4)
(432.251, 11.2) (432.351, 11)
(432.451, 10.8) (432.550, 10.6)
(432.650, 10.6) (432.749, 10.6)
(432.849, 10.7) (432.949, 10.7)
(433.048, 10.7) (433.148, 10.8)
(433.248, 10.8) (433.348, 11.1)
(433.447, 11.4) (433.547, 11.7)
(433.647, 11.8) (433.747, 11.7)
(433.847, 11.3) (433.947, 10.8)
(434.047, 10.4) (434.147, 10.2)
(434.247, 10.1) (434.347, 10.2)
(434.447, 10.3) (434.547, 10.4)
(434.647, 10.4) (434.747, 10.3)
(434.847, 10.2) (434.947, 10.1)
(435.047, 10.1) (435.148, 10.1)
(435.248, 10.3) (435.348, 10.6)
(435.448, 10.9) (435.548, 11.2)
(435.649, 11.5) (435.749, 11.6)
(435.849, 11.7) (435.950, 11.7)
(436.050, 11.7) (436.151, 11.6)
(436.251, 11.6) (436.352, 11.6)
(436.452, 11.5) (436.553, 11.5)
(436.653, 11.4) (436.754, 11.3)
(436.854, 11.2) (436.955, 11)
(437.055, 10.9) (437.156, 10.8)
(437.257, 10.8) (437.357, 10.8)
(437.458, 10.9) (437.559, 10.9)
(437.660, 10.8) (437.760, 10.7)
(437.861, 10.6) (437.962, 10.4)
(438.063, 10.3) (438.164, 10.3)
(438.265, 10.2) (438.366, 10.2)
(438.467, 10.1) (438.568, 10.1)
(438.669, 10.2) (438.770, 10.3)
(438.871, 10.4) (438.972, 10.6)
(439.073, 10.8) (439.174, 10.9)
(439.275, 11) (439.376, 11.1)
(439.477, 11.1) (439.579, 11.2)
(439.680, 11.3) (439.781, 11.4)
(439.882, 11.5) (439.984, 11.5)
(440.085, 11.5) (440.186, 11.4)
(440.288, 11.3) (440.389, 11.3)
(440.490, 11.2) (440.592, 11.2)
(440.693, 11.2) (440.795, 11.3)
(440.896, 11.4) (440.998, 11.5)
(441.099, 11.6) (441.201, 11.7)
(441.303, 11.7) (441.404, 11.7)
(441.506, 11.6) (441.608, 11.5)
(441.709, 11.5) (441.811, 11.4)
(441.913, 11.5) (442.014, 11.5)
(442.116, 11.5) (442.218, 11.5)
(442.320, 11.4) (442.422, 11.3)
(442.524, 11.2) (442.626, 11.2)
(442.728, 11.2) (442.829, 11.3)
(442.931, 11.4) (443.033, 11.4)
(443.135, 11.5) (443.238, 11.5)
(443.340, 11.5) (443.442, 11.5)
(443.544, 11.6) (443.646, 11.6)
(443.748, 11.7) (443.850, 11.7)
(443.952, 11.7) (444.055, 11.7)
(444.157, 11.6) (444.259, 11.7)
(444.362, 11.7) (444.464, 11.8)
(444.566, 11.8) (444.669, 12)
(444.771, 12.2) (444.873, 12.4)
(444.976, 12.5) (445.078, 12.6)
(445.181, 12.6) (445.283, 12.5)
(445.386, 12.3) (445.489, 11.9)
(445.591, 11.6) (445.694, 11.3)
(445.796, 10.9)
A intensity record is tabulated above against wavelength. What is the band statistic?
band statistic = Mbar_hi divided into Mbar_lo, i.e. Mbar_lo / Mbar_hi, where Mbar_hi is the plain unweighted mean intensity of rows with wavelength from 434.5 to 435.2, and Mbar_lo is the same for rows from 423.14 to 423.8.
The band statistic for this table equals 1.02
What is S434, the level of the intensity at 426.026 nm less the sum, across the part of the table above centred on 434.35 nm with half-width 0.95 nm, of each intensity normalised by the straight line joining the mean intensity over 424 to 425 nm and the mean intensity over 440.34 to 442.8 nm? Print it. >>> -8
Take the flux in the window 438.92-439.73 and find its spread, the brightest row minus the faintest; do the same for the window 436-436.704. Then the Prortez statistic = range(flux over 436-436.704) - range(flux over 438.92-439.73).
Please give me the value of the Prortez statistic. -0.40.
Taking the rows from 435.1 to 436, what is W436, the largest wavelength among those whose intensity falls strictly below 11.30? 435.548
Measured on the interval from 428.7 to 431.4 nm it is 431.357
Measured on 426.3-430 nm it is 429.968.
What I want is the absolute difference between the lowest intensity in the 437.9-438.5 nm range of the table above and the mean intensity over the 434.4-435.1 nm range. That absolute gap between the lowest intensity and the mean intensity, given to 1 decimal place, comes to 0.2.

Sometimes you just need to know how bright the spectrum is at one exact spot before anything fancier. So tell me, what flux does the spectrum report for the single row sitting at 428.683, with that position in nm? 9.71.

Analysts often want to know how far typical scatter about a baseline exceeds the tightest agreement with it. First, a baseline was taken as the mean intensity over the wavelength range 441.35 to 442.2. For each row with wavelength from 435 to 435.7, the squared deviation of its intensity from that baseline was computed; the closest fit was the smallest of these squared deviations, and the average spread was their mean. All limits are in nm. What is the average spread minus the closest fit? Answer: 0.99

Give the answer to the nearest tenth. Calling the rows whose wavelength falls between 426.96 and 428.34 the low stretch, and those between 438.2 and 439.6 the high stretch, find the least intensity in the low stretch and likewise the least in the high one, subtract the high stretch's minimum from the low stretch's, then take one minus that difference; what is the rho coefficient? 1.7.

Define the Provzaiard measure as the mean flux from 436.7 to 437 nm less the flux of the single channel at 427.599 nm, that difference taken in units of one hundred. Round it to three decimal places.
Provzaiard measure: 0.017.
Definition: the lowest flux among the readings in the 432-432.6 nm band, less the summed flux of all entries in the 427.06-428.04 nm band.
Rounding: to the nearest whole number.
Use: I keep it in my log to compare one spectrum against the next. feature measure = -87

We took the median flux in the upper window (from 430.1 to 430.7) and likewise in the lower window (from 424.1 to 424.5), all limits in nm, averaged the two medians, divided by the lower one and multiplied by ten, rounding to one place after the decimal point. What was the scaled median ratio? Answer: 9.4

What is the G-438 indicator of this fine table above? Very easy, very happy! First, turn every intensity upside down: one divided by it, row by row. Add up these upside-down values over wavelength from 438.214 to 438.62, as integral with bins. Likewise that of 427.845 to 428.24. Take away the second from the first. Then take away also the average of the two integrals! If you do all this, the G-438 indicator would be -0.0391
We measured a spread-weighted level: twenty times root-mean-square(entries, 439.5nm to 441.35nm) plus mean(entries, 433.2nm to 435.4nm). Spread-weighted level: 239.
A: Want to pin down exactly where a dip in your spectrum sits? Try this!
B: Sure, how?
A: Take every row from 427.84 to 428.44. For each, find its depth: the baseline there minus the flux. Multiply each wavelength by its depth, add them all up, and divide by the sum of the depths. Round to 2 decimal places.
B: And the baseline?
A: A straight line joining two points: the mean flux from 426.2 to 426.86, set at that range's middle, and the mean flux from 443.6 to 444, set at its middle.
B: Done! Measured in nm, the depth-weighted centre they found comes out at 428.14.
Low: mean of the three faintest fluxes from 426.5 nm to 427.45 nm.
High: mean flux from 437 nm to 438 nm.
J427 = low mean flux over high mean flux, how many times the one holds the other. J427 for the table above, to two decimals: 0.91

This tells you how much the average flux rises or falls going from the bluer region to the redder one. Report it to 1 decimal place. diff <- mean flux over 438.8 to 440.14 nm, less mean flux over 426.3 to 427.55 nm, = 0.6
